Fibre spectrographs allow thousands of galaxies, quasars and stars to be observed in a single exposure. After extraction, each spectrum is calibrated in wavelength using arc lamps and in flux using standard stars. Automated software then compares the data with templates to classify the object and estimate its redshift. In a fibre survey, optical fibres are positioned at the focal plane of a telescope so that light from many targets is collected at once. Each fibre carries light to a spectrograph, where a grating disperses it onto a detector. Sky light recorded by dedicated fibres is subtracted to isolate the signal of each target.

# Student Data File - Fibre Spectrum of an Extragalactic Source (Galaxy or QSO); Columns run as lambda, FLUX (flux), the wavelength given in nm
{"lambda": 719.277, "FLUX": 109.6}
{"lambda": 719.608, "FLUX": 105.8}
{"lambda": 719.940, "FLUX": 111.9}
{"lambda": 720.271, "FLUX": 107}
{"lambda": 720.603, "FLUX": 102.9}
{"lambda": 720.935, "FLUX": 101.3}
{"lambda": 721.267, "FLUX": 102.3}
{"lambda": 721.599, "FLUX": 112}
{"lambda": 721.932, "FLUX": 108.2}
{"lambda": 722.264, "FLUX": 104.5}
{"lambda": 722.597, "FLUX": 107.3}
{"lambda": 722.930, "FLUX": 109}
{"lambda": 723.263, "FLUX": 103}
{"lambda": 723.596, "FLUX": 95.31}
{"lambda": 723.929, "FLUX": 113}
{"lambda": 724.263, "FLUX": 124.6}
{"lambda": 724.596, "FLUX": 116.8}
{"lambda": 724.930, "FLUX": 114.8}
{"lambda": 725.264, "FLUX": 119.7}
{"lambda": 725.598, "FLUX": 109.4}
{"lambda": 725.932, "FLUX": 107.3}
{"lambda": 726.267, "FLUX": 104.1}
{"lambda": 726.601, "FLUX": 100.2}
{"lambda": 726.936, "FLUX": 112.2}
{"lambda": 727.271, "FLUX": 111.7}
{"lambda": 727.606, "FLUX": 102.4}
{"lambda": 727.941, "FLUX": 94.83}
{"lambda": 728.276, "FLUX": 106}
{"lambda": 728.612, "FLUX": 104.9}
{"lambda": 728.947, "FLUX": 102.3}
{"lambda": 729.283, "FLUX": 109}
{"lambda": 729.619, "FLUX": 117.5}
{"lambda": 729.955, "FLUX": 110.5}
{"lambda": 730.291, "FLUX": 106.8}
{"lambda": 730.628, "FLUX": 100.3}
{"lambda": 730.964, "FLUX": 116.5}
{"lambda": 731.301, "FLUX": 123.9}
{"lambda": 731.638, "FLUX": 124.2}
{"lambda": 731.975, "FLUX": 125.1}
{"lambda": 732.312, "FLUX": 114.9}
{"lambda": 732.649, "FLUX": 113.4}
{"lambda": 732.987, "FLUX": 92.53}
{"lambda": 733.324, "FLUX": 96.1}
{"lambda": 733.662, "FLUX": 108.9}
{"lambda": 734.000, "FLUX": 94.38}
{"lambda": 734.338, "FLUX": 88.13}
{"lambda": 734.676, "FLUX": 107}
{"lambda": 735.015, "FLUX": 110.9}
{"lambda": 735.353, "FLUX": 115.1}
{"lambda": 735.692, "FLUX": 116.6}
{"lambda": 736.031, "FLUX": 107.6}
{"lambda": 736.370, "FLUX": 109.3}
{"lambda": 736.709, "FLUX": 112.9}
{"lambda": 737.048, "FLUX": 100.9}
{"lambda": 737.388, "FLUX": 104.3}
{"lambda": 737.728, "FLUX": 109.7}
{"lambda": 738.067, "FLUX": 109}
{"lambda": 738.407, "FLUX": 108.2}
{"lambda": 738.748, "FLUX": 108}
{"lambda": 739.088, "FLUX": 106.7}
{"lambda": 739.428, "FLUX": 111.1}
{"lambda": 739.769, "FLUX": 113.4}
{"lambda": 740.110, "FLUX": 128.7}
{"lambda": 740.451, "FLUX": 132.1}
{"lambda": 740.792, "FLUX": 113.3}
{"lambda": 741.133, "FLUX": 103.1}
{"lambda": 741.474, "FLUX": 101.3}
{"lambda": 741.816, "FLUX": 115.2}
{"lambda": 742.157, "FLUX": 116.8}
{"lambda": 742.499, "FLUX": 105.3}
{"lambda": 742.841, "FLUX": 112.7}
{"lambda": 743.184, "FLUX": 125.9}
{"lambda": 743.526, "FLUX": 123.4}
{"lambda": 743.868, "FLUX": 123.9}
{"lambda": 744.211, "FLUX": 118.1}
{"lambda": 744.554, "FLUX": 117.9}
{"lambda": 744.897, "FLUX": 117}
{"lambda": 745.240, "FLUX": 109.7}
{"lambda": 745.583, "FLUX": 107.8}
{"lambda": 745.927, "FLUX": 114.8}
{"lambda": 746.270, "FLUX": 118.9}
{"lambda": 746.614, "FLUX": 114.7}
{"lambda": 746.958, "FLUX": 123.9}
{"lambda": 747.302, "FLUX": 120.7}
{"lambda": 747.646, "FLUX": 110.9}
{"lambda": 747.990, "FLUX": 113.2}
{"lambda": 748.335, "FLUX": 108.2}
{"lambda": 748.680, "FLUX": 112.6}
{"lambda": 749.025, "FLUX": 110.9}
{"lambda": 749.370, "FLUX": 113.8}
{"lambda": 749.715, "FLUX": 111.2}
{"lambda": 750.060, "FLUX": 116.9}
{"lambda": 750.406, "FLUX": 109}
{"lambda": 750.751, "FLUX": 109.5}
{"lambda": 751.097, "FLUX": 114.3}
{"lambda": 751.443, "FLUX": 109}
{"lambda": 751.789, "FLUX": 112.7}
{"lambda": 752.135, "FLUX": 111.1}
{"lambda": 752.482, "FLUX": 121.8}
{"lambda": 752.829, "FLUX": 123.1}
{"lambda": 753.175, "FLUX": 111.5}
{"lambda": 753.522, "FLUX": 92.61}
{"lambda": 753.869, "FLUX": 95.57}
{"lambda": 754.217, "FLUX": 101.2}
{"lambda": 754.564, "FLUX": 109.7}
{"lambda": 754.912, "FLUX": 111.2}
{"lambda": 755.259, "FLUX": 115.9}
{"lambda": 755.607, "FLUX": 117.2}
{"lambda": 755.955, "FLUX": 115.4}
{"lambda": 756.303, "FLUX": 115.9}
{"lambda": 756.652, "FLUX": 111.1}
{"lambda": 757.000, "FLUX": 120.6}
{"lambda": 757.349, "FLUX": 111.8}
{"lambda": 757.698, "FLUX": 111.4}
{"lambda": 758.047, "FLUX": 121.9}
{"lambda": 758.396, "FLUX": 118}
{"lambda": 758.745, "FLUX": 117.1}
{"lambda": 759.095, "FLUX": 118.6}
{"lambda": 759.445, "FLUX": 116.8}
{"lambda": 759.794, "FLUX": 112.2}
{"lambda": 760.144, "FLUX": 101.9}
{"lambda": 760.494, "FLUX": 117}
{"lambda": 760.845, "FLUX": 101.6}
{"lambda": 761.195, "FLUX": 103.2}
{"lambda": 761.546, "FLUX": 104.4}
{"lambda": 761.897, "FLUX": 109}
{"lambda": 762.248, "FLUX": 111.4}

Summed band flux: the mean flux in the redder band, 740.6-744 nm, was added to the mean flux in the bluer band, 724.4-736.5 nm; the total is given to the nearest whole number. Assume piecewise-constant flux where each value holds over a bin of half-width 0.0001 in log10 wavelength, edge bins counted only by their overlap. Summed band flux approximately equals 223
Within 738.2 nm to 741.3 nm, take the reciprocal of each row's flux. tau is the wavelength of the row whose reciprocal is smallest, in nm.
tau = 740.451 nm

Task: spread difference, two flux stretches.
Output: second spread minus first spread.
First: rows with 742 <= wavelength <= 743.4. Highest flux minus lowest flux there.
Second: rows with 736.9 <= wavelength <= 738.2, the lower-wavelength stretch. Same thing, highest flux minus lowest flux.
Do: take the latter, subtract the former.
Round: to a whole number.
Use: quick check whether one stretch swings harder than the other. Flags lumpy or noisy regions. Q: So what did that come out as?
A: -12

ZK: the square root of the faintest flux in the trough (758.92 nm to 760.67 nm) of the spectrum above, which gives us 10.1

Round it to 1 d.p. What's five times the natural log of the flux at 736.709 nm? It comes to 23.6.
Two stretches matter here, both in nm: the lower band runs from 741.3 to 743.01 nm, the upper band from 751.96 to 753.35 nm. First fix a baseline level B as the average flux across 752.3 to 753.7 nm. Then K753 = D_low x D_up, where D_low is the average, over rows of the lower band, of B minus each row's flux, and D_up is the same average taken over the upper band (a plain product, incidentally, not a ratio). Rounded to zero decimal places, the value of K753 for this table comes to -9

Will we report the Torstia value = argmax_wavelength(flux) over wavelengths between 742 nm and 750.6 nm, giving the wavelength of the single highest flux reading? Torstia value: 743.184 nm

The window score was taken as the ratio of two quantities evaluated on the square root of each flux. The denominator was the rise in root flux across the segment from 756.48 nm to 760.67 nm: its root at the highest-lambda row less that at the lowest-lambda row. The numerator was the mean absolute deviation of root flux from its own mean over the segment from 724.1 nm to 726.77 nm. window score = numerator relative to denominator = 1.2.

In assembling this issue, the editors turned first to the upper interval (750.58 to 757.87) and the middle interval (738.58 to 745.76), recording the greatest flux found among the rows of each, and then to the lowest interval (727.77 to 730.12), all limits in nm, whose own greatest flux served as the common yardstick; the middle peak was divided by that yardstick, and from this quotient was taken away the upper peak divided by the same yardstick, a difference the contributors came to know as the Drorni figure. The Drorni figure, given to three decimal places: 0.077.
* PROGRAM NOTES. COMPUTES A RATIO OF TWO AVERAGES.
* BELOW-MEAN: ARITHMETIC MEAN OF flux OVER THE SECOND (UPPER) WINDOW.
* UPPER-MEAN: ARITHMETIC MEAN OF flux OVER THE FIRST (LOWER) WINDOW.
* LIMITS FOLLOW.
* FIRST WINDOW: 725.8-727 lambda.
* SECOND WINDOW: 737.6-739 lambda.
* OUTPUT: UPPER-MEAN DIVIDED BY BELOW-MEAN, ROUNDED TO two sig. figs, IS 0.97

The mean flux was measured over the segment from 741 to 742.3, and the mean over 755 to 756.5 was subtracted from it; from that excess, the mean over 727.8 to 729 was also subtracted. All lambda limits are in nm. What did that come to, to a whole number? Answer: -109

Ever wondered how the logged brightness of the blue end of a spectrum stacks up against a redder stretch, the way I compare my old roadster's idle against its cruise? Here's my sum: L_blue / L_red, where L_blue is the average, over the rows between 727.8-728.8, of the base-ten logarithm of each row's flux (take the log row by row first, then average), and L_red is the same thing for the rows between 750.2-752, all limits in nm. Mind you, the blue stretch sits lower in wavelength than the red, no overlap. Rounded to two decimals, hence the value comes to 0.98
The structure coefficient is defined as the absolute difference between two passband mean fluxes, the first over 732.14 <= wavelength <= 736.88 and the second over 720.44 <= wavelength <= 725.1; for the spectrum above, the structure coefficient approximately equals 1.9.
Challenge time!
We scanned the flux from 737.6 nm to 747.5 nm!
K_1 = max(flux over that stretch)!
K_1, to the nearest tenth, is 132.1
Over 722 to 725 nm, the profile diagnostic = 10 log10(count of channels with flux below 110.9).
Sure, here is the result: 7.0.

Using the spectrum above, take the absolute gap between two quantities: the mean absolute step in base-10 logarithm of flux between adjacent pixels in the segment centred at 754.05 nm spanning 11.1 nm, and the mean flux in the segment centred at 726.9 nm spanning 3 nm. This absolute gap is 105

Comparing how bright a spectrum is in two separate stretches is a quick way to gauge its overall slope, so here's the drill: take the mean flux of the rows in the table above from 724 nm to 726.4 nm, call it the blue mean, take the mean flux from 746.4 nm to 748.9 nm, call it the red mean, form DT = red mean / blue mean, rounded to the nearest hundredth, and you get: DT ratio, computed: 1.01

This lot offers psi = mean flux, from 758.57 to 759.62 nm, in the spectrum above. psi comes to 117.5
